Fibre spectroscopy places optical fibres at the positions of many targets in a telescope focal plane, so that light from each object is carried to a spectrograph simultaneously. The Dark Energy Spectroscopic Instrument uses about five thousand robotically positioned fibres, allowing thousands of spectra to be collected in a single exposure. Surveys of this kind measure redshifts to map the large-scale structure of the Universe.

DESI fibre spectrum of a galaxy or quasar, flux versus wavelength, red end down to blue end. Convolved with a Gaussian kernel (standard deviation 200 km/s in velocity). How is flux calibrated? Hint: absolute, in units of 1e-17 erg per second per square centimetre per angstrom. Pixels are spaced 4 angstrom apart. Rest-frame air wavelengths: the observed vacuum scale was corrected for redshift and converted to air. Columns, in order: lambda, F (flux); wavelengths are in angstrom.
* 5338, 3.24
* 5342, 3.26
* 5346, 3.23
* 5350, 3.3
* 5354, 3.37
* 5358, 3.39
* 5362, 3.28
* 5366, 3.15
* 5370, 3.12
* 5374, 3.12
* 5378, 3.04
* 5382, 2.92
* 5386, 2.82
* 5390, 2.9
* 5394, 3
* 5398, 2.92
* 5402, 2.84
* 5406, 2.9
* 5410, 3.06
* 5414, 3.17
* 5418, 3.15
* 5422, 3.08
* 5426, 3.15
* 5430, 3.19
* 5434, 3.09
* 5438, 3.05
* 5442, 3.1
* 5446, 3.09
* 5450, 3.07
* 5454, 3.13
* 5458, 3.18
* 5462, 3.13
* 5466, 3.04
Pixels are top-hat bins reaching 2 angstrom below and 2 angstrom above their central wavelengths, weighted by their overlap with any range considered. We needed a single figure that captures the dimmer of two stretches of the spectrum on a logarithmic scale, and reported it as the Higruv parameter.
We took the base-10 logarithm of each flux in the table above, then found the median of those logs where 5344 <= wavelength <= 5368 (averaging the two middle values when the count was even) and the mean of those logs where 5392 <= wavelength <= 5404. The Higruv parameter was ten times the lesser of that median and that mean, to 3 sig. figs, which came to 4.65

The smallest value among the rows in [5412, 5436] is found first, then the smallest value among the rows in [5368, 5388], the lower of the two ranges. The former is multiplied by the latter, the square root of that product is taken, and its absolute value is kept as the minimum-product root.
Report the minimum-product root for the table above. 2.95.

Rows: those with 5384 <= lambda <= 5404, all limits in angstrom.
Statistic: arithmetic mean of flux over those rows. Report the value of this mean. 2.90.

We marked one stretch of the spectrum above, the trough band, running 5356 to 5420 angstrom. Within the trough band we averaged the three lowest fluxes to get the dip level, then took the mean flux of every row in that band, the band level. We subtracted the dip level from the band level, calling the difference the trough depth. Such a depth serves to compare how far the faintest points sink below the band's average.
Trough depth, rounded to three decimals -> 0.195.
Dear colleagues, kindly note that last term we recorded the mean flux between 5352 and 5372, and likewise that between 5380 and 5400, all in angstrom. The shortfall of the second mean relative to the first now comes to 0.35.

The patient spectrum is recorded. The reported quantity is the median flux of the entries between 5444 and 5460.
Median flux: 3.11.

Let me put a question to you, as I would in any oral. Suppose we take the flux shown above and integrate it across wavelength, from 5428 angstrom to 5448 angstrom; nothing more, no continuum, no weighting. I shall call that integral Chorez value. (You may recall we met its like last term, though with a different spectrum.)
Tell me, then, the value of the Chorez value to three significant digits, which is 62.1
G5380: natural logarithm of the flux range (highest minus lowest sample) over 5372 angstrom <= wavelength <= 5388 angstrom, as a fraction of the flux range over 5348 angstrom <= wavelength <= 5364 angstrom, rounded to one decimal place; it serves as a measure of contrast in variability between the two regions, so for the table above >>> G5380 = 1.0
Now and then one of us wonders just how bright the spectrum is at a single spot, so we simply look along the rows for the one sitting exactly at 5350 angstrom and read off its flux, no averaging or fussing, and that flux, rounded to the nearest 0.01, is 3.30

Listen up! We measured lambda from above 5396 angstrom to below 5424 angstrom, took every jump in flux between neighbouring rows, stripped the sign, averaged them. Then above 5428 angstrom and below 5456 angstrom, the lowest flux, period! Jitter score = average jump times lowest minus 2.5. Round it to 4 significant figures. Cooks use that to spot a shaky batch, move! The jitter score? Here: -2.246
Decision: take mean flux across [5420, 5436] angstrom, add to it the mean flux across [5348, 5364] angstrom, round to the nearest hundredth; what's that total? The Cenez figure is 6.46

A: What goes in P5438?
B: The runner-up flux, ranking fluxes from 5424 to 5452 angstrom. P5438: 3.15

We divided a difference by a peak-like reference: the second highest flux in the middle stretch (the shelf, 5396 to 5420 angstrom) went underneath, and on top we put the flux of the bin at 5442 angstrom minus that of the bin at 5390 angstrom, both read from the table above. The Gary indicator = 0.06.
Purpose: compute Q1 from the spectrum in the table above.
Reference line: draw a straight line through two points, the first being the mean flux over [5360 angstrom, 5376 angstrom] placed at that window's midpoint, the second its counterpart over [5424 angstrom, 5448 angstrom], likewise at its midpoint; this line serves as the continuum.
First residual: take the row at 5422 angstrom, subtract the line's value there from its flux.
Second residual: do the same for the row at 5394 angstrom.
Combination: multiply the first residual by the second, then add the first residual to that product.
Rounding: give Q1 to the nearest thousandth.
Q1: -0.037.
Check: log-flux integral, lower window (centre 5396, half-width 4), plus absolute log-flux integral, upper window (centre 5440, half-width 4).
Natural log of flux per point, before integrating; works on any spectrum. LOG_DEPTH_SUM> 17.7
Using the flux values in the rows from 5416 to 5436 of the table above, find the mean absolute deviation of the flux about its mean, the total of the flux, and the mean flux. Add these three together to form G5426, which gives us 18.8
